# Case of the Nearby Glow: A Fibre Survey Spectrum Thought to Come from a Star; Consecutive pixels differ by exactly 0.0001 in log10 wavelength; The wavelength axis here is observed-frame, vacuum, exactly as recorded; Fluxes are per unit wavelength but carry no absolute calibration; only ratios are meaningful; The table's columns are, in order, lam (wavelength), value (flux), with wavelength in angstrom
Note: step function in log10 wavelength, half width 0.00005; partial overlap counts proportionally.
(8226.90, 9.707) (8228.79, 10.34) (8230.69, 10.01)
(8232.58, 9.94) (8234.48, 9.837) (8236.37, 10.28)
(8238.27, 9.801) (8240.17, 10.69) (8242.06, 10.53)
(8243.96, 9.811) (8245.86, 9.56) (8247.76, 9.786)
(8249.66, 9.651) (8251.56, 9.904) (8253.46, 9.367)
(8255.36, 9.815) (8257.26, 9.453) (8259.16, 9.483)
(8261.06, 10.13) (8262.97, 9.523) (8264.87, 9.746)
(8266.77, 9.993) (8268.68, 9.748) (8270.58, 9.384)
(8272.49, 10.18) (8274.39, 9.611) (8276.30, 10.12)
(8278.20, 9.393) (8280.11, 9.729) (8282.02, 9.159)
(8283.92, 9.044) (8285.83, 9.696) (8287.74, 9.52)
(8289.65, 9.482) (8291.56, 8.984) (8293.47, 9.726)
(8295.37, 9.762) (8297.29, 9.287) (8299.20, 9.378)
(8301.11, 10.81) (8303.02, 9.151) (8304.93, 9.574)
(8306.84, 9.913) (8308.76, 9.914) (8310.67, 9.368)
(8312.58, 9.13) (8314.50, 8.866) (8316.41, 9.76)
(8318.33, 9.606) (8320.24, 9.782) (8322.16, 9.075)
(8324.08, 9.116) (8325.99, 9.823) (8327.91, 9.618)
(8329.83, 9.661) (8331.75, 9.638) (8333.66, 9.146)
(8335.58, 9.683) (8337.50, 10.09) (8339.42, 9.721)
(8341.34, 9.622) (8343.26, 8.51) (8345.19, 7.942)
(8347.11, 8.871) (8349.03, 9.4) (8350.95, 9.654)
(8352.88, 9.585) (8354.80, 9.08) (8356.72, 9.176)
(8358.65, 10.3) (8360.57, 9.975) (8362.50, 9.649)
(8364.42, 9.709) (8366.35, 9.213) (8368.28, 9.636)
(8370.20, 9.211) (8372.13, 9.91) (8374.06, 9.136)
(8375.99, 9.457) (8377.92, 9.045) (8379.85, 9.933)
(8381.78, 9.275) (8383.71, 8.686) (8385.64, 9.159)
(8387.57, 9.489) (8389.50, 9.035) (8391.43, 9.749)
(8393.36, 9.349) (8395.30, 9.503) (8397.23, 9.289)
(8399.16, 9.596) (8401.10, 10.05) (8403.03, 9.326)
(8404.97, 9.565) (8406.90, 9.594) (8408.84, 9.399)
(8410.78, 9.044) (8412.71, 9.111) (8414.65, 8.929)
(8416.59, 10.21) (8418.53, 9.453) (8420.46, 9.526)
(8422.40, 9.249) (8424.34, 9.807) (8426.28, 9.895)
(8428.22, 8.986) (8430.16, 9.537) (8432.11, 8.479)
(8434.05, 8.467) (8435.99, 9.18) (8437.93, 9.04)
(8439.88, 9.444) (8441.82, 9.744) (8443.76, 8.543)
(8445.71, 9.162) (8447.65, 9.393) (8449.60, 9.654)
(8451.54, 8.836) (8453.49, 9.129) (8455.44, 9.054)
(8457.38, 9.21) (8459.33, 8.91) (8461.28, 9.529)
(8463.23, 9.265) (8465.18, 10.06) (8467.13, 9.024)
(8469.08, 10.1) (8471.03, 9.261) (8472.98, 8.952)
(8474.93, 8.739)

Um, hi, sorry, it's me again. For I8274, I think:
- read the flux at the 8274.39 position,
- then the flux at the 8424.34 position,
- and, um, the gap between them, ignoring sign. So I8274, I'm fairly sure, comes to 0.20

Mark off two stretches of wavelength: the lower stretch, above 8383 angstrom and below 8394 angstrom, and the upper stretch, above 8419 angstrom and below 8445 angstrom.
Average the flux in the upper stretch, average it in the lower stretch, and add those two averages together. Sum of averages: 18.5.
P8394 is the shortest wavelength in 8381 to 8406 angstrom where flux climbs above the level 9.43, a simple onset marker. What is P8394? 8387.57 angstrom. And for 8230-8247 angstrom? 8230.69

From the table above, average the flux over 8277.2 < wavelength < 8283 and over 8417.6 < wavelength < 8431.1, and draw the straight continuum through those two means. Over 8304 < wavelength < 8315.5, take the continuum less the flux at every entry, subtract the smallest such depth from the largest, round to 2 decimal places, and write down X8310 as 1.05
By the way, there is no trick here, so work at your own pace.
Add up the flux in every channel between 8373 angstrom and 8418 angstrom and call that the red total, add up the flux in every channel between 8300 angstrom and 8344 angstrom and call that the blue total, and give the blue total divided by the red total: 1.02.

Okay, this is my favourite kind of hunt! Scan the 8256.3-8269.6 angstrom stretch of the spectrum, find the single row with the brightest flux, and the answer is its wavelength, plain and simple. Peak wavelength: 8261.06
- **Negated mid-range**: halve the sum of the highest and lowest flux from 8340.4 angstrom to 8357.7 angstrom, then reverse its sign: -8.80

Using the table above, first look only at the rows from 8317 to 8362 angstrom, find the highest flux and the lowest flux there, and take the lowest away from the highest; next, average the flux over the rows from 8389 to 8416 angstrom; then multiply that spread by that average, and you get 22.2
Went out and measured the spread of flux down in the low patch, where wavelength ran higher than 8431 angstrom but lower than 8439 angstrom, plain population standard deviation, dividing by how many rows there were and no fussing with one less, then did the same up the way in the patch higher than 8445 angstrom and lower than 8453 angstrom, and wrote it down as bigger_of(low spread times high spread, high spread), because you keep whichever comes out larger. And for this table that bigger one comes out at 0.30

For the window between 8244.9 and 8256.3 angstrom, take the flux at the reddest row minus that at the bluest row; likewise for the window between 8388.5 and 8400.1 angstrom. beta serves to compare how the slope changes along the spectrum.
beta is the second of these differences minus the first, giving 0.31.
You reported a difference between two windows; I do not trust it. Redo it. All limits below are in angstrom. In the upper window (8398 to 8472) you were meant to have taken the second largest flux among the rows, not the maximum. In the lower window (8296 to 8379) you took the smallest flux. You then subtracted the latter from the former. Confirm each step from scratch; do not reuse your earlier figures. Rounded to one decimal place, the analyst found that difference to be 2.2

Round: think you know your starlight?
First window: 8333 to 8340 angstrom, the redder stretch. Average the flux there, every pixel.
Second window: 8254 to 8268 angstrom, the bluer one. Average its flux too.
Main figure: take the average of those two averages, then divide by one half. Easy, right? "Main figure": 19.4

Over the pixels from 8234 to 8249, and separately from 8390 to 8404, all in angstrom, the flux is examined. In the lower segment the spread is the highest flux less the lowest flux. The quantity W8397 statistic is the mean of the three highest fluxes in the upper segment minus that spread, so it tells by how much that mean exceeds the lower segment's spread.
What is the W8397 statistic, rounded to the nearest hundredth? 8.67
